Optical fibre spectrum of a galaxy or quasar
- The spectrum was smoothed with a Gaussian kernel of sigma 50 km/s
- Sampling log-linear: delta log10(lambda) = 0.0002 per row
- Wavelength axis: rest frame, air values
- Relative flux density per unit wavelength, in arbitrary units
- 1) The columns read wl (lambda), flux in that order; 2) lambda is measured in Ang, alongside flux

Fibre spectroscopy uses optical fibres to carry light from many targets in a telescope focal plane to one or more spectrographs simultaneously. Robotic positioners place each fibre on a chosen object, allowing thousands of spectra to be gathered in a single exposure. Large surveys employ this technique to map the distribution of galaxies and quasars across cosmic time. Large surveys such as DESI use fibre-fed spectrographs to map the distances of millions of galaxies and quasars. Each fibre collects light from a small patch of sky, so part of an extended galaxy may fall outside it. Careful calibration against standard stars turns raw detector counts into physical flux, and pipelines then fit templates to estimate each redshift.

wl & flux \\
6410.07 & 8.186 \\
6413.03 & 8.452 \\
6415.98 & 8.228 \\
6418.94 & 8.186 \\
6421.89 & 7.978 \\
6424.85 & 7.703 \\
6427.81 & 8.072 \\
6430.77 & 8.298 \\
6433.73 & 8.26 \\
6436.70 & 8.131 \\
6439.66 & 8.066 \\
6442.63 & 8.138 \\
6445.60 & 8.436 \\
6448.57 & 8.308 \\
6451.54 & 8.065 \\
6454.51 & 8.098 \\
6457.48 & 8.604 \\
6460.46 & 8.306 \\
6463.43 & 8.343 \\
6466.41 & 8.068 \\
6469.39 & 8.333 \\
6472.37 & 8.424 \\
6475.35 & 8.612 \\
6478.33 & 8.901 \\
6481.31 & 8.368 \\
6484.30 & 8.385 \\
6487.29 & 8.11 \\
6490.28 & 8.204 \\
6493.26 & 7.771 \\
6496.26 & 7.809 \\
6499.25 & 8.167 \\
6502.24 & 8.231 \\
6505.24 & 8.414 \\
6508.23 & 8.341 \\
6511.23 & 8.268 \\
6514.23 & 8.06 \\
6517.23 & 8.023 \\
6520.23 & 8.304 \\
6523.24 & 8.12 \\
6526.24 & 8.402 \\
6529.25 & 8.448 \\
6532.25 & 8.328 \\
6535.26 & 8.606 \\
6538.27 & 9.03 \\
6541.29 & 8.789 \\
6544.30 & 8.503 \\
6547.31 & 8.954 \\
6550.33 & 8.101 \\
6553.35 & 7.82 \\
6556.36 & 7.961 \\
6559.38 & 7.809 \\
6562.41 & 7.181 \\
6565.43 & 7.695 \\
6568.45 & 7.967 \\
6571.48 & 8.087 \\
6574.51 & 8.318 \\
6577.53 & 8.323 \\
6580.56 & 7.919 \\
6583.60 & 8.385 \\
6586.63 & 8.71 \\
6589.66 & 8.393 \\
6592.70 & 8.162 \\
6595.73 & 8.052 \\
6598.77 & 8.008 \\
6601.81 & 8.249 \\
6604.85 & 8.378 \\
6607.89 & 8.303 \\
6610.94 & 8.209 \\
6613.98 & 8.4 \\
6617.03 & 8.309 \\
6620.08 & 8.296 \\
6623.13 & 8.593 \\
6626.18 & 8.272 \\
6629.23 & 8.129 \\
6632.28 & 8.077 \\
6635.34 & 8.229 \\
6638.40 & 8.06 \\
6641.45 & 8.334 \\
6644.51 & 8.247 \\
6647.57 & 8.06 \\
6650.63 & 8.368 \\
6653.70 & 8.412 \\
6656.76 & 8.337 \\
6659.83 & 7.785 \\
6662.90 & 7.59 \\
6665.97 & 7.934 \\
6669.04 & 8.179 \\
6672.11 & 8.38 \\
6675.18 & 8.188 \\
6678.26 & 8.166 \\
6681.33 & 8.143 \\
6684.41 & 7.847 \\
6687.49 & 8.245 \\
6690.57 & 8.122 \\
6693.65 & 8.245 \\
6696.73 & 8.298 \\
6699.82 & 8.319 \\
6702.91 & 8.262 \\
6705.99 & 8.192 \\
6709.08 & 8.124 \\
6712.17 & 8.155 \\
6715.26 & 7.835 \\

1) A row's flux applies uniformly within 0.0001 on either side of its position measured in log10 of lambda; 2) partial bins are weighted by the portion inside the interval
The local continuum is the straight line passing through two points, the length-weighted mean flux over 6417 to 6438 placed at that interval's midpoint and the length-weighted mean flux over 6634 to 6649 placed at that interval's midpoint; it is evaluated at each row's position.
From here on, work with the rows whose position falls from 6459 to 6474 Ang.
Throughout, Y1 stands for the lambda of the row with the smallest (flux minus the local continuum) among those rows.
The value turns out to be 6466.41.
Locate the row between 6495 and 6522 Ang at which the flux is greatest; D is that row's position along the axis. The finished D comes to 6505.24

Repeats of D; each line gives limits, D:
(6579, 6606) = 6586.63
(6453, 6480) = 6478.33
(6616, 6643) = 6623.13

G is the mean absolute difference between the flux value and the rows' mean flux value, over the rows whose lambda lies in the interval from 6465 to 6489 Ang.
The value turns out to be 0.18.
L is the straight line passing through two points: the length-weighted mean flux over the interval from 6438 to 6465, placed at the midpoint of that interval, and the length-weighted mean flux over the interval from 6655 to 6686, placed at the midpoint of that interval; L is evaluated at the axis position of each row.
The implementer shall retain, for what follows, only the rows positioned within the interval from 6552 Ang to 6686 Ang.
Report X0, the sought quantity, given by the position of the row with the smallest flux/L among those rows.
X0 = 6562.41 Ang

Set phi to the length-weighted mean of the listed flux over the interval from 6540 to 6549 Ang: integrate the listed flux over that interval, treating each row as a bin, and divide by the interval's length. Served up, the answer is 8.74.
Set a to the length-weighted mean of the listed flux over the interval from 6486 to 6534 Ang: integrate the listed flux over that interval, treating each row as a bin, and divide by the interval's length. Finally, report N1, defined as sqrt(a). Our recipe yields 2.862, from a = 8.19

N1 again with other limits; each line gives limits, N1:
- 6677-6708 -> 2.861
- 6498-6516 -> 2.872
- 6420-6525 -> 2.867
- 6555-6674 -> 2.856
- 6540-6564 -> 2.852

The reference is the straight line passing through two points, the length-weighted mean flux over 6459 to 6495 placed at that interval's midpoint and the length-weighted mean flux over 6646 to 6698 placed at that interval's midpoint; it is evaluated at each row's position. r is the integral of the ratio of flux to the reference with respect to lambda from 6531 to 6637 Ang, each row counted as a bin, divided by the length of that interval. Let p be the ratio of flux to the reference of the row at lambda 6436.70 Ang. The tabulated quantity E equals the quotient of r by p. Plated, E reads 1.03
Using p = 0.973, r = 1.003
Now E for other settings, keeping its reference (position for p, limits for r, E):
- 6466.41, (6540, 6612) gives 1.03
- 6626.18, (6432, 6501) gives 0.98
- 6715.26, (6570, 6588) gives 1.04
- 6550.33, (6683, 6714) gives 1.03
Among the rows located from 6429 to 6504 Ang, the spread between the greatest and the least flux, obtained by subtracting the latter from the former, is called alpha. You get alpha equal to 1.13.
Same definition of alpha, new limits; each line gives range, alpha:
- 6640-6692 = 0.82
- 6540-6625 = 1.77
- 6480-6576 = 1.85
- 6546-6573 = 1.77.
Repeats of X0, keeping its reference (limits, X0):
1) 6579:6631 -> 6580.56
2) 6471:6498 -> 6493.26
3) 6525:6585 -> 6562.41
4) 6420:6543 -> 6424.85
